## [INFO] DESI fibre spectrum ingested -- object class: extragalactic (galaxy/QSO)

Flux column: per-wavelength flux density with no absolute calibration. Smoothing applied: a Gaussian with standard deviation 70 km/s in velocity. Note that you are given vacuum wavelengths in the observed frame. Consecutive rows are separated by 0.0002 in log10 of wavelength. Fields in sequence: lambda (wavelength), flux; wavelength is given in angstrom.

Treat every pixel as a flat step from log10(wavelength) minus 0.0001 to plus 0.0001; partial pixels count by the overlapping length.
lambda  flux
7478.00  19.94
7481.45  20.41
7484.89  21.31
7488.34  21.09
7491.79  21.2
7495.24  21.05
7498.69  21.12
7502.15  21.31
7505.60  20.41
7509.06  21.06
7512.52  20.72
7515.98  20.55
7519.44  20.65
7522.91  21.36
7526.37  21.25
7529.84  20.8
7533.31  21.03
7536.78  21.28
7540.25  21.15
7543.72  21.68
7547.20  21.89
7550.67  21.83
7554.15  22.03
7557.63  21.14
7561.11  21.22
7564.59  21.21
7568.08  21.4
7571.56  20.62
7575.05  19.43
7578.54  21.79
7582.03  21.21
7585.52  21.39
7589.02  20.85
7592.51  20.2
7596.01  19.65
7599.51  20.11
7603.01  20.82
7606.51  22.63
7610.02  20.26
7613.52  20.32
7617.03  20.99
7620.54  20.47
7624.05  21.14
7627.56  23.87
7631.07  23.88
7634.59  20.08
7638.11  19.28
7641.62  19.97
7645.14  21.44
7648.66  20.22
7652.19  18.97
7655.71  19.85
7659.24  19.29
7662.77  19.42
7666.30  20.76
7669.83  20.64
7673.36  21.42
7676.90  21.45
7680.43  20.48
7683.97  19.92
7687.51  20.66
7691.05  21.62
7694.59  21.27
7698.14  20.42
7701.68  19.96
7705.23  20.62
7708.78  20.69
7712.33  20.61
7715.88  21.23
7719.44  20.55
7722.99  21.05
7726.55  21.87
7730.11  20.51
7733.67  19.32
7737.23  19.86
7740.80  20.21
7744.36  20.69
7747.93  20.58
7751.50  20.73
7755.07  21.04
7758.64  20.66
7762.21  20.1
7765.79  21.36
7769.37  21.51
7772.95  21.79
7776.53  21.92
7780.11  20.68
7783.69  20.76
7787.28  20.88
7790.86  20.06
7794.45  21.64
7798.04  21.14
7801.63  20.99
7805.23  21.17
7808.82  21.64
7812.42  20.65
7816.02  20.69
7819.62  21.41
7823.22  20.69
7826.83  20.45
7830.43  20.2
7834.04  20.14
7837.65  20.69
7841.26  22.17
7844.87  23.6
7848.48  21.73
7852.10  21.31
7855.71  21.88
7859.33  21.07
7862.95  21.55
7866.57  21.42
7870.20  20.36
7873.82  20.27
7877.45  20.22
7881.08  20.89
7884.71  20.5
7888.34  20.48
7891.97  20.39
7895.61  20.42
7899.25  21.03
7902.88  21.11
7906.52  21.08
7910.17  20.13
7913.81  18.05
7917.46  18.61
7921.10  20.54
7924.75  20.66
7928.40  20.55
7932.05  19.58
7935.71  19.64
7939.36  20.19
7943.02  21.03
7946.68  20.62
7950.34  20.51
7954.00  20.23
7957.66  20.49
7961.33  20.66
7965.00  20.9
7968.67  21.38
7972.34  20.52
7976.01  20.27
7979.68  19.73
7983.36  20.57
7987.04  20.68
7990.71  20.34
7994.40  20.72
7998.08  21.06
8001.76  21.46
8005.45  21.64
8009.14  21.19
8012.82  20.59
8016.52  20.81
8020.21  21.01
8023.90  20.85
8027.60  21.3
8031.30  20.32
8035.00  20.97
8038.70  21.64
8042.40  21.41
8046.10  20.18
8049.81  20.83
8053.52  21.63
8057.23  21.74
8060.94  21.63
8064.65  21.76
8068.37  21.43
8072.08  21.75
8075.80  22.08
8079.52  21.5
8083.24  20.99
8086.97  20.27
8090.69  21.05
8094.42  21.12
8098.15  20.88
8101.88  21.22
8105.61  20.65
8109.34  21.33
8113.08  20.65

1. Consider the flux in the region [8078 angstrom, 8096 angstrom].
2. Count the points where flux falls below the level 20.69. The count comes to 1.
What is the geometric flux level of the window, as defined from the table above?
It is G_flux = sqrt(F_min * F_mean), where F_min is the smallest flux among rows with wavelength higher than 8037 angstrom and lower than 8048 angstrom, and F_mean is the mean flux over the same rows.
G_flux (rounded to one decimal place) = 20.6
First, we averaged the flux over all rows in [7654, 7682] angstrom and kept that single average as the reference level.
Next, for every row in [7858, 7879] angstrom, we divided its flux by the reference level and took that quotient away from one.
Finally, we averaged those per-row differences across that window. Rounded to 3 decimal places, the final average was -0.020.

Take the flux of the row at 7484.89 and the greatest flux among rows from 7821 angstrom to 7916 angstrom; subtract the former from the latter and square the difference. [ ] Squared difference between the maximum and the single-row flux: 5.2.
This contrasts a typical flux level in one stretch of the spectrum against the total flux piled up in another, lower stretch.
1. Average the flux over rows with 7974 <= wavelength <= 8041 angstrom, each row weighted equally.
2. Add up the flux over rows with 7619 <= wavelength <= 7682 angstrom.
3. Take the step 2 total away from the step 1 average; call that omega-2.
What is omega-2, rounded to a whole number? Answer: -352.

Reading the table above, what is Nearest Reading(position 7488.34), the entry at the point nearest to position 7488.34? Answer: 21.09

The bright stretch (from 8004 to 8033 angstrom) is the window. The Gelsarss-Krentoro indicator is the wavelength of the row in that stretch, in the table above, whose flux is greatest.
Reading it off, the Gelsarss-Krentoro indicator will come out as 8005.45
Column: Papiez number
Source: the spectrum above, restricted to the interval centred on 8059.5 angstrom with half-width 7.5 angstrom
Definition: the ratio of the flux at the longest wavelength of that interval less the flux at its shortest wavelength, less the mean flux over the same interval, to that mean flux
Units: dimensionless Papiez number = -0.99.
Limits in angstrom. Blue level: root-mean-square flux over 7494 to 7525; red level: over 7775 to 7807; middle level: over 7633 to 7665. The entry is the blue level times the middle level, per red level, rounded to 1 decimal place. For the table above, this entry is 19.7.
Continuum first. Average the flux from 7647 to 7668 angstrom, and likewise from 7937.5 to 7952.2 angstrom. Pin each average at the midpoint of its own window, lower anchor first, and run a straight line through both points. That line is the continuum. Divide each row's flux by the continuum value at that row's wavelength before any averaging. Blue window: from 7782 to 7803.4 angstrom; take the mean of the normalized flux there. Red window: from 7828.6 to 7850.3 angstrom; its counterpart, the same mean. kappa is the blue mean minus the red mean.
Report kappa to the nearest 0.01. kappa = -0.02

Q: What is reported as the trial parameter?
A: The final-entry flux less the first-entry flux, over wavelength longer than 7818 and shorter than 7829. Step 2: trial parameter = -0.96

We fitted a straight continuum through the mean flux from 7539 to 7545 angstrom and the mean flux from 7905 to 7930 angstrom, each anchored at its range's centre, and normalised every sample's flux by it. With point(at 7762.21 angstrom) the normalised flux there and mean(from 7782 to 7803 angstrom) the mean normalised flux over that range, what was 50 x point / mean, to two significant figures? 48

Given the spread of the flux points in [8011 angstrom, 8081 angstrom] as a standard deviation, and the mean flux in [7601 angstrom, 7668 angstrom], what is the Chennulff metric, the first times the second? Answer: 11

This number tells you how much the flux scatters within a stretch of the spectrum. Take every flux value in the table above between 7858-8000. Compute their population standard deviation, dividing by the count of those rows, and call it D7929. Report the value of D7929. 0.67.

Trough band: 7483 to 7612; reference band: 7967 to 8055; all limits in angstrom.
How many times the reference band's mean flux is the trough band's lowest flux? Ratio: 0.93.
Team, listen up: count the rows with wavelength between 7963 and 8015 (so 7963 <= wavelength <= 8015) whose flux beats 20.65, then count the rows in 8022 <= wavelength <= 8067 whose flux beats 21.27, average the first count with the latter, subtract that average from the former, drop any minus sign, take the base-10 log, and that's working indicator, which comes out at -0.30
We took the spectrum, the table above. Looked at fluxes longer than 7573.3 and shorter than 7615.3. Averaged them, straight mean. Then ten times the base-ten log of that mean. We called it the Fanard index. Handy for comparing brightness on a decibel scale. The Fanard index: 13.2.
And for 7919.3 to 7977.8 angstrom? 13.1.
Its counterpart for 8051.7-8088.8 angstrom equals 13.3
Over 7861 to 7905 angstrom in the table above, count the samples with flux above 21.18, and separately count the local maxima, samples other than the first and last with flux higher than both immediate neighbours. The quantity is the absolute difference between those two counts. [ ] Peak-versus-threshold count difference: 1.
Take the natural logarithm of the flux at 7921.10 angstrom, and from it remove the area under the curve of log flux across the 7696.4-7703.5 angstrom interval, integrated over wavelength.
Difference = -18.3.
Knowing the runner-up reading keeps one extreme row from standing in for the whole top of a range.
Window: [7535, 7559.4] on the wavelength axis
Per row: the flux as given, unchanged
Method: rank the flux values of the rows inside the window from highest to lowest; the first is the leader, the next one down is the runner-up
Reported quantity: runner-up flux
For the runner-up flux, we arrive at 21.89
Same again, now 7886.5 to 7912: 21.08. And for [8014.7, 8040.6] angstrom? 21.3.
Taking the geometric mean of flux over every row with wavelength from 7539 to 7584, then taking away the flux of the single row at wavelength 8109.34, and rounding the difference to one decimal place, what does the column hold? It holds -0.1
